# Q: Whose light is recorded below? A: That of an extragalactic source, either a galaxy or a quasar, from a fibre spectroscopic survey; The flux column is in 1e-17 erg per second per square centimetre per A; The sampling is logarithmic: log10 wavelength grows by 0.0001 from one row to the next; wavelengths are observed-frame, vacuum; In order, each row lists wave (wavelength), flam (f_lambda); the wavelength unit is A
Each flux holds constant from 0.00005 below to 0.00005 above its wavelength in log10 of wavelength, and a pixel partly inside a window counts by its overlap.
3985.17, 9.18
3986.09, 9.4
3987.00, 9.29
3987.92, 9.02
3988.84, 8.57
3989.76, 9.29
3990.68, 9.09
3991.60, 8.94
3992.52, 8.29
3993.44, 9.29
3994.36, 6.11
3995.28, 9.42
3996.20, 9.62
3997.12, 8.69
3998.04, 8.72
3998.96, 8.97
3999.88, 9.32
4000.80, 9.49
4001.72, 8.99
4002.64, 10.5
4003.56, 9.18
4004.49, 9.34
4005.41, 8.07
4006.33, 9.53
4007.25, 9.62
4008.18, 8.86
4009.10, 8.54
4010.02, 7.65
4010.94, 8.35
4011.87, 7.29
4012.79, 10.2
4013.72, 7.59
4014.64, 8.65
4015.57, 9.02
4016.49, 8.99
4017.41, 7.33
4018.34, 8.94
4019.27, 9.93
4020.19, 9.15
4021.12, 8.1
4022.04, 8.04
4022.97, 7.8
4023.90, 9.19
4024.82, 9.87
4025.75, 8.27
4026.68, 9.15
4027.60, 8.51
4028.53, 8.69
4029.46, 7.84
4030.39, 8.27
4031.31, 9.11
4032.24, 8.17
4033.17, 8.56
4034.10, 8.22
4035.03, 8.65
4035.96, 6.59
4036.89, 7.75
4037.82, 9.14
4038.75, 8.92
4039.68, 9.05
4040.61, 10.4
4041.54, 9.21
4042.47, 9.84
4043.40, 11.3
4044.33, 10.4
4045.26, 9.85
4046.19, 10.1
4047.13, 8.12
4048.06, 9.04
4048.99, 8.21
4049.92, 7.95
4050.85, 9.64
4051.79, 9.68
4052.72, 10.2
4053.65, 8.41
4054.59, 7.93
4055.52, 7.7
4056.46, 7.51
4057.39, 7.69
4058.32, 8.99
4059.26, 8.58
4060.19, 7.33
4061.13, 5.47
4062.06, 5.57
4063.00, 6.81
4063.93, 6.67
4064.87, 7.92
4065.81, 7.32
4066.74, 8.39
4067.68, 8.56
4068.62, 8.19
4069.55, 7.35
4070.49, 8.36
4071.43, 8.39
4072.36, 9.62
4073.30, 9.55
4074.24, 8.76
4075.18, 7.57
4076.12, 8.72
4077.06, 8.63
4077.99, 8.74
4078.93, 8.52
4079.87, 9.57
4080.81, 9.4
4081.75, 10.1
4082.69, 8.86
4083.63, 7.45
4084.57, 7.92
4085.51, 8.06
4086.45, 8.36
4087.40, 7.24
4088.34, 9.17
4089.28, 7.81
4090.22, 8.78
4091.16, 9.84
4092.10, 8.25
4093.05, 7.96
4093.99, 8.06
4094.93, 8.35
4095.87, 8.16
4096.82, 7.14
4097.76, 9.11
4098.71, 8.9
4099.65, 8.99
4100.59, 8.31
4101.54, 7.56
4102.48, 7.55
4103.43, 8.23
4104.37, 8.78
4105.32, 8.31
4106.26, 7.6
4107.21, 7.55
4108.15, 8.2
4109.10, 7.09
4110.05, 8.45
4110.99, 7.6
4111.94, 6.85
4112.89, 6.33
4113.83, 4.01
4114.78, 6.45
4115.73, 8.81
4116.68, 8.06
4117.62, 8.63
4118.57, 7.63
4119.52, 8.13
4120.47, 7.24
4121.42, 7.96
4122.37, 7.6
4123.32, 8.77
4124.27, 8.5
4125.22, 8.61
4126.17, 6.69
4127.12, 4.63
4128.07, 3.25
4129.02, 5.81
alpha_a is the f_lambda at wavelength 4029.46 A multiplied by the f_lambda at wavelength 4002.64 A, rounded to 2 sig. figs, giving 82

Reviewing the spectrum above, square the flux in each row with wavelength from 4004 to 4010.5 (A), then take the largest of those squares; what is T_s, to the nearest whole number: 93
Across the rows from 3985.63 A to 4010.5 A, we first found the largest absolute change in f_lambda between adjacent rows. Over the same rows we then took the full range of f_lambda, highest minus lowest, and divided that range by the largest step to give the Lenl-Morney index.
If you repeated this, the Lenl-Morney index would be 1.3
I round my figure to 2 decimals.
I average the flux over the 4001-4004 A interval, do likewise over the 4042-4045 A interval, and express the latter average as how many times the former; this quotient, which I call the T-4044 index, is 1.10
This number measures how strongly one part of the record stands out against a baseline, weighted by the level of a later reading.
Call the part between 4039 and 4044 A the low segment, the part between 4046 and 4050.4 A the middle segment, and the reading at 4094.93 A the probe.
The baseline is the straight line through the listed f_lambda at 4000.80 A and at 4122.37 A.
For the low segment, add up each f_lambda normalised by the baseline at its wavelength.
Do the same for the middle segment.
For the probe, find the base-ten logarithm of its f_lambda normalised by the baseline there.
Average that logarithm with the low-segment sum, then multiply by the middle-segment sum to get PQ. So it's 14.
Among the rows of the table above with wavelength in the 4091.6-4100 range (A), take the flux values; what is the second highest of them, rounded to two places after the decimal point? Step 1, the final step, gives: 8.99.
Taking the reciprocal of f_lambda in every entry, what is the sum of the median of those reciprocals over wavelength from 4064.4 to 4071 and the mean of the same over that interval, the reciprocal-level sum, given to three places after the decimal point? 0.247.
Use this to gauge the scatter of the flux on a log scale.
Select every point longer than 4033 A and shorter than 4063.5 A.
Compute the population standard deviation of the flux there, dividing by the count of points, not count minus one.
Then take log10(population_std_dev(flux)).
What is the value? 0.12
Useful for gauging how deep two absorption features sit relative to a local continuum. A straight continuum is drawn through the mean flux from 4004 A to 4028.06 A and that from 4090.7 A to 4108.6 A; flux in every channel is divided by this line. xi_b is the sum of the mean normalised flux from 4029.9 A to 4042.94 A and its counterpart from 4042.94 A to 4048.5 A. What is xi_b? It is 2.16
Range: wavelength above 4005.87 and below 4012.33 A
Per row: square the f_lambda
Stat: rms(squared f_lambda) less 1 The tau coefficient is 74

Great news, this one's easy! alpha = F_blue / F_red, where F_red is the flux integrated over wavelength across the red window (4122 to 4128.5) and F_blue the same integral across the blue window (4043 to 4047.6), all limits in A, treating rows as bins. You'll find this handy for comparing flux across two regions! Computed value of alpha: 1.0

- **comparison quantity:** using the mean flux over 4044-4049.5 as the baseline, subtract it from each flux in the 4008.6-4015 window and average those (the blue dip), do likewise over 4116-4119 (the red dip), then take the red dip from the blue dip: 0.2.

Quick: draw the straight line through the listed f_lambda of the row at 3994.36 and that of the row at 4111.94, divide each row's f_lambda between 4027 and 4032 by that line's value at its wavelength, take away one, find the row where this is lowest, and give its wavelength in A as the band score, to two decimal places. 4029.46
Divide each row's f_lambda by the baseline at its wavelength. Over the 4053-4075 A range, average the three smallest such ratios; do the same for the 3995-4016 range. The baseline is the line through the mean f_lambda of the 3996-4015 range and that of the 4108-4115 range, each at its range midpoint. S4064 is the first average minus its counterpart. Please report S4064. -0.10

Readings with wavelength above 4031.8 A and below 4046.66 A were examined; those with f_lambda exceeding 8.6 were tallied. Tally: 11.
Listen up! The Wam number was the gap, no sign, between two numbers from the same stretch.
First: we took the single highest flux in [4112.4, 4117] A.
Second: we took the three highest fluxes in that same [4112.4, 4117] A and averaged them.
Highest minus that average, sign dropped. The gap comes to 1.04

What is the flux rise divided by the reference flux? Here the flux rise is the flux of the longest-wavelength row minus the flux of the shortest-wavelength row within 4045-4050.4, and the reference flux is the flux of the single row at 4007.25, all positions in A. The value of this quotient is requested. -0.2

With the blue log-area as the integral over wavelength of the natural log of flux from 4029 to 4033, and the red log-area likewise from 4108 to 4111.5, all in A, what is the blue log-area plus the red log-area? 15.7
